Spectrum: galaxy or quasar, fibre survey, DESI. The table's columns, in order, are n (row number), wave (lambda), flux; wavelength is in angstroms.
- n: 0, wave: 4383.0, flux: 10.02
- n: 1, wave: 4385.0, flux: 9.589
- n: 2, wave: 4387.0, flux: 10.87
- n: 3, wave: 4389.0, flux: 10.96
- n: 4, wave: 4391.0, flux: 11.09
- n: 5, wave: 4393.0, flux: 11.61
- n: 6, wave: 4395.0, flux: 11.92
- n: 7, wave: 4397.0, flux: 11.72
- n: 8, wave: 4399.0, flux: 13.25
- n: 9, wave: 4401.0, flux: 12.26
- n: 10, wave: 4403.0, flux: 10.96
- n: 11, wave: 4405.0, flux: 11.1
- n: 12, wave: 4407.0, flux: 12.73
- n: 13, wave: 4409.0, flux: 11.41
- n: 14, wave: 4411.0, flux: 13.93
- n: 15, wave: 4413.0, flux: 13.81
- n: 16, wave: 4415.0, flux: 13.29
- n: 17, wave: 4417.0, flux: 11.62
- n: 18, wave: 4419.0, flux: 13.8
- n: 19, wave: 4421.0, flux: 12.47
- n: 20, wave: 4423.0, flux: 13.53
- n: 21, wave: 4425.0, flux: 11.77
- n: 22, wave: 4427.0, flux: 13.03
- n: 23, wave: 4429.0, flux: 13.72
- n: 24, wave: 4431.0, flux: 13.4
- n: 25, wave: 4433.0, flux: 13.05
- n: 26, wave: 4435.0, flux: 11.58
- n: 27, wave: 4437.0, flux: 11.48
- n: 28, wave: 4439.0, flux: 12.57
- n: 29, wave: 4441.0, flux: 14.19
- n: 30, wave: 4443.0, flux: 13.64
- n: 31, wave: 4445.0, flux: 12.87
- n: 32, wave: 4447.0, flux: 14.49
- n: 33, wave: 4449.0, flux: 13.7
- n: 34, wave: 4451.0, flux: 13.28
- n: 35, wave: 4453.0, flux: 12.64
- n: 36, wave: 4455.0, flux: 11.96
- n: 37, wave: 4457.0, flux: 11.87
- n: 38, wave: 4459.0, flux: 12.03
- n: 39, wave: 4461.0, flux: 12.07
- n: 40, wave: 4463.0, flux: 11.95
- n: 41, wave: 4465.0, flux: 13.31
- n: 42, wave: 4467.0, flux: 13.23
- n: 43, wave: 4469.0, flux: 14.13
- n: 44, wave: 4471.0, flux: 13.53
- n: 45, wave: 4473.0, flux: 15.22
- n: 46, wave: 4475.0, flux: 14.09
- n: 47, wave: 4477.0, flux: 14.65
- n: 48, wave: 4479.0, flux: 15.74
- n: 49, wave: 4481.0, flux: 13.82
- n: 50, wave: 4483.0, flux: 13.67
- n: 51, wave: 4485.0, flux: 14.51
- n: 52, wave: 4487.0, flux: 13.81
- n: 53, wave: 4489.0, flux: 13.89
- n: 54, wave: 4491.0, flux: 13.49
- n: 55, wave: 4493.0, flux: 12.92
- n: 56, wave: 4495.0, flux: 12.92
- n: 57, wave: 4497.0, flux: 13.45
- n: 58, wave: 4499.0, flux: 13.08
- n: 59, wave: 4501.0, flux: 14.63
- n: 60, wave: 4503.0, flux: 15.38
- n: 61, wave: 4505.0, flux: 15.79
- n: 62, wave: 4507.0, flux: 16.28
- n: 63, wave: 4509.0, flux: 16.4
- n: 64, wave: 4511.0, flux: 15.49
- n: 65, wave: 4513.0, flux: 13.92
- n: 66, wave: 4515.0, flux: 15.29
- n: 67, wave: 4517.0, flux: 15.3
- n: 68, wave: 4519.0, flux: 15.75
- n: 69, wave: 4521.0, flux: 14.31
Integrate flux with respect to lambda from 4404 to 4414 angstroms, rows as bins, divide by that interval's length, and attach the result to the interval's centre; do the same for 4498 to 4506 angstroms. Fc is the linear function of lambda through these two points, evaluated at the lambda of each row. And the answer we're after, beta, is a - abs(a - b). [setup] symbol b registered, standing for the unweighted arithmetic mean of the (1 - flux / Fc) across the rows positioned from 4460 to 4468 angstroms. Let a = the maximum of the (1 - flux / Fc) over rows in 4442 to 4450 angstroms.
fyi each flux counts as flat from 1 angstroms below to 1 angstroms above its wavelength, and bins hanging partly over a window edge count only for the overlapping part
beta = -0.01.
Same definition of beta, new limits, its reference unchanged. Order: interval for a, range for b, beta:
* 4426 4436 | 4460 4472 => 0.06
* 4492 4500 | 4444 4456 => 0.03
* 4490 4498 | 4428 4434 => -0.02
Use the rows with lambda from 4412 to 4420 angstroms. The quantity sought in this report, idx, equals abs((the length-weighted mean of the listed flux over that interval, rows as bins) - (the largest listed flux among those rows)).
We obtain 0.68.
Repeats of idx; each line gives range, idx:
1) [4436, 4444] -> 1.22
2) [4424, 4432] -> 0.74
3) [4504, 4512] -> 0.41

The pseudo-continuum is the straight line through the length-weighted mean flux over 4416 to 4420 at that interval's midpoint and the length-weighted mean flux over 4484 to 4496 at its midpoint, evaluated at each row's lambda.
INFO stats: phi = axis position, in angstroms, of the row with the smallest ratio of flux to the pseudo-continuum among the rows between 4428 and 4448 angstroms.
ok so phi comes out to 4437.0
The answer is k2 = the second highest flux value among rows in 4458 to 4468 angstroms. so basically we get 13.23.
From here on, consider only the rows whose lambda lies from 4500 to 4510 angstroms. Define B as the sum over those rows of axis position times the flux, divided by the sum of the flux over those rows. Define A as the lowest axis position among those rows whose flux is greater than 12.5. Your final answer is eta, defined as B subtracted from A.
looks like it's -4.1 angstroms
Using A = 4501.0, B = 4505.1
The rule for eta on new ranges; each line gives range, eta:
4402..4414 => -1.3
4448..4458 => -3.8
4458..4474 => -1.3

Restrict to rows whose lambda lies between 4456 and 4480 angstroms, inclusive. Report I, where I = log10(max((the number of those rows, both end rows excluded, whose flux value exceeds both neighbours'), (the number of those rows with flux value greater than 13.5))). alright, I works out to 0.78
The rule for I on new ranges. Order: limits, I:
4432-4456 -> 0.60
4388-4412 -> 0.48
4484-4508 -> 0.85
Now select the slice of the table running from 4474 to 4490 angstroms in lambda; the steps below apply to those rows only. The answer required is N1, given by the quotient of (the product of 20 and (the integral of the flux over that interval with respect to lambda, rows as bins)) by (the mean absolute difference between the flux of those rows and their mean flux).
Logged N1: 8773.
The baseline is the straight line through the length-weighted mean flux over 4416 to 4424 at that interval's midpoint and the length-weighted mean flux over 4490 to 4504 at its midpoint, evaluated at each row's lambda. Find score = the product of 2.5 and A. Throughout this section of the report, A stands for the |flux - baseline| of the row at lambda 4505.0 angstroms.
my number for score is 5.0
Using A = 2.0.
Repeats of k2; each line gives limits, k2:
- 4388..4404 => 12.26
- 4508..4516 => 15.49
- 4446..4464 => 13.7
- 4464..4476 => 14.13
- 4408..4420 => 13.81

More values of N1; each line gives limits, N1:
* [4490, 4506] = 4549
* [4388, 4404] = 6620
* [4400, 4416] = 3965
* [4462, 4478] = 5805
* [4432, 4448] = 4838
